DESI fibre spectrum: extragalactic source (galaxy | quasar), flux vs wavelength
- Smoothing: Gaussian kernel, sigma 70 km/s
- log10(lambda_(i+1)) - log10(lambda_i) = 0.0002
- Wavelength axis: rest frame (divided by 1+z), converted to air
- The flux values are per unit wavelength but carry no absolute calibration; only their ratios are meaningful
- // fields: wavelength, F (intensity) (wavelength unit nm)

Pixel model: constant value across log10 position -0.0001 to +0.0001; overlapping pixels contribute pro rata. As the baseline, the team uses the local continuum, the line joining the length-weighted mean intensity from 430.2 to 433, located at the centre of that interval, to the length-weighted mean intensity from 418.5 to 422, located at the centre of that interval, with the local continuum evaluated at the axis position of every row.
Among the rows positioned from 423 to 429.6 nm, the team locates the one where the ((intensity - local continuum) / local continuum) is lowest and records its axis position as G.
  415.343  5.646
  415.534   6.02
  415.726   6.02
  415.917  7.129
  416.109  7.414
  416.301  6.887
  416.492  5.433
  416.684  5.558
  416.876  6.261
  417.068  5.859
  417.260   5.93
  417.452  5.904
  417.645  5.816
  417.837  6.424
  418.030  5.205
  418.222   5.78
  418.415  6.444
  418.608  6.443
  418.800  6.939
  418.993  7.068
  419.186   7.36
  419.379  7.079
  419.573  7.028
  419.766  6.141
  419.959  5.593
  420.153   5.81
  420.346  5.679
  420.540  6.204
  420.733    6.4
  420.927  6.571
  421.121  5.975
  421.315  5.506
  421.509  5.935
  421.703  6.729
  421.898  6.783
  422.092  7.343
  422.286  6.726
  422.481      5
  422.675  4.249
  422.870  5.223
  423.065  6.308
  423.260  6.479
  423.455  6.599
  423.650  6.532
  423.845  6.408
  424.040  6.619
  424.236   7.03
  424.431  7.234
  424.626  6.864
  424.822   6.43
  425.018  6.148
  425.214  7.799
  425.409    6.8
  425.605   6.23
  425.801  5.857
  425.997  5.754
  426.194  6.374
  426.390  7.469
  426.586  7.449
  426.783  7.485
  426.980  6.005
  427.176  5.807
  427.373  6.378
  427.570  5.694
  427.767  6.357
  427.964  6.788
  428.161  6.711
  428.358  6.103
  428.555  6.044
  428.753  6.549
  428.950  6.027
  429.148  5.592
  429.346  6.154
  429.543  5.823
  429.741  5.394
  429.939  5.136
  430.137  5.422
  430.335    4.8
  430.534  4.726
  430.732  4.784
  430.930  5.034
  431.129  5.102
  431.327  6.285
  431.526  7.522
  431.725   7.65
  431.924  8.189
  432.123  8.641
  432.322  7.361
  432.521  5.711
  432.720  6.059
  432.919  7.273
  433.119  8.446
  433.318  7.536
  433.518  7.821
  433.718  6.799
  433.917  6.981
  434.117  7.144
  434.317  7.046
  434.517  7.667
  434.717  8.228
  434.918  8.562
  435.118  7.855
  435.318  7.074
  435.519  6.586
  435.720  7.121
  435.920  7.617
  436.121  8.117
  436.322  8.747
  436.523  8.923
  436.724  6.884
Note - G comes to 429.148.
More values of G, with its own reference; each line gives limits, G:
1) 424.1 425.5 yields 425.018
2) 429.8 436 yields 430.534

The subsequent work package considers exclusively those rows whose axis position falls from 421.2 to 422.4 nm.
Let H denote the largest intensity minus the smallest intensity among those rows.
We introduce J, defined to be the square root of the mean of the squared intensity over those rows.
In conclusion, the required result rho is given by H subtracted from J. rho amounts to 4.7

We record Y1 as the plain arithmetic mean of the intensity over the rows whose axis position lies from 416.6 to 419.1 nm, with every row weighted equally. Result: 6.13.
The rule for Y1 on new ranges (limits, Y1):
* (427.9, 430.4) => 5.89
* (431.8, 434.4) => 7.31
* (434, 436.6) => 7.75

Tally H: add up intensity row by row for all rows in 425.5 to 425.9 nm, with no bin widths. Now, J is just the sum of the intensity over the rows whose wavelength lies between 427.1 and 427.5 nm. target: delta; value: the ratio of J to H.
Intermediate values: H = 12.1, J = 12.2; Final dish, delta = 1.01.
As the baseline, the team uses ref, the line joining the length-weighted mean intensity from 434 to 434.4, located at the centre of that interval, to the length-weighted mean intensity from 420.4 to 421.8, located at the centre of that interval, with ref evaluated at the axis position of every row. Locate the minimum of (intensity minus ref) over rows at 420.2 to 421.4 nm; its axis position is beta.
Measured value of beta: 421.315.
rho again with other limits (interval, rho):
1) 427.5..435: 2.7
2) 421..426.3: 2.8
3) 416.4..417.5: 5.0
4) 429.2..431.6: 2.8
